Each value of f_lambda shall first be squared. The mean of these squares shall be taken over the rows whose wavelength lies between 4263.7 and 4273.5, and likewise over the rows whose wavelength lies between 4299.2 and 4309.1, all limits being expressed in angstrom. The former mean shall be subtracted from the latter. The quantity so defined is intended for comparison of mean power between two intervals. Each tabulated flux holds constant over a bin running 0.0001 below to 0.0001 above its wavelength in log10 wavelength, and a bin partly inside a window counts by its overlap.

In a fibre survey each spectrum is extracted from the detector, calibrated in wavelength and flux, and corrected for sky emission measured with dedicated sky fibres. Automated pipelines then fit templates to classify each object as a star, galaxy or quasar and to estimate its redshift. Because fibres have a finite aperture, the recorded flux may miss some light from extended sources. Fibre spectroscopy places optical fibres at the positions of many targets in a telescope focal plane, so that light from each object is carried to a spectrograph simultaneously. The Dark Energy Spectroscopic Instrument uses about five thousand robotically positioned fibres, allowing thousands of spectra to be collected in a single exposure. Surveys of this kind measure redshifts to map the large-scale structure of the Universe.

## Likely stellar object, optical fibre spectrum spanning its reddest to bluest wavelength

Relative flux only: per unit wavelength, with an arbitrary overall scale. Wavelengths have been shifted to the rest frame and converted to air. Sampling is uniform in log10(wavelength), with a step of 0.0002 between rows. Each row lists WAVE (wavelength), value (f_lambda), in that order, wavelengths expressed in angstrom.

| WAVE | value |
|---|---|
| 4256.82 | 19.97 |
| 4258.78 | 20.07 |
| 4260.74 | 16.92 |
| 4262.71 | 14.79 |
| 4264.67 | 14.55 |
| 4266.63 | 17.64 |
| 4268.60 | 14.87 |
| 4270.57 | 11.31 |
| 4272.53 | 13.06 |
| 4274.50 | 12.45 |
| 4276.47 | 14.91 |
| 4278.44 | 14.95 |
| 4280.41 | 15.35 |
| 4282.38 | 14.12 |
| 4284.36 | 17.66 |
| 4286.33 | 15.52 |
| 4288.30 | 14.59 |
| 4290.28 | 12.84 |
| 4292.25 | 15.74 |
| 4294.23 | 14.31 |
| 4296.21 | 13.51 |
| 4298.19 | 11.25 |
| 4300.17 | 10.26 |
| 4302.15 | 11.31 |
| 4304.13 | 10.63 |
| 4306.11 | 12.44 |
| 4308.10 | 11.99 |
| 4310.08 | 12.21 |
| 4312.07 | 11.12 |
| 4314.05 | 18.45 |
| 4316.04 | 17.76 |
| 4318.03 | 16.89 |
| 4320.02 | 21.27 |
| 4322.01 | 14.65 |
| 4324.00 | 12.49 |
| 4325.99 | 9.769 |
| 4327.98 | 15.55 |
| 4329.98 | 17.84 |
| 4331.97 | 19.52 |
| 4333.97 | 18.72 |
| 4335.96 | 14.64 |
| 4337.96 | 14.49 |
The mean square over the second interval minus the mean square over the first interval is -80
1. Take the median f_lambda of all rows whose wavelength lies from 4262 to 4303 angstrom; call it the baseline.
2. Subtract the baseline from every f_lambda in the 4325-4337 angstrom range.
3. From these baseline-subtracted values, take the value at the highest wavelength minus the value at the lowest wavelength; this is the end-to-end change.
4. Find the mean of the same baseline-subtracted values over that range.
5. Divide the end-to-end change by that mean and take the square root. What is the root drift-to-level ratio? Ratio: 1.83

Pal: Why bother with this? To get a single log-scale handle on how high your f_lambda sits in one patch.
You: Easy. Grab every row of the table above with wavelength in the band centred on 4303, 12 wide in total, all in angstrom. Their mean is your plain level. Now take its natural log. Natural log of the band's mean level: 2.43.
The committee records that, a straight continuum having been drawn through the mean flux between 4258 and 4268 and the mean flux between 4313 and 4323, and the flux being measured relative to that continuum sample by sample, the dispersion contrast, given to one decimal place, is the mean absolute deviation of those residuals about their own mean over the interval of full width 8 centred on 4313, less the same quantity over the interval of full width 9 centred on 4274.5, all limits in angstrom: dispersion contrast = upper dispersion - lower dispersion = 2.0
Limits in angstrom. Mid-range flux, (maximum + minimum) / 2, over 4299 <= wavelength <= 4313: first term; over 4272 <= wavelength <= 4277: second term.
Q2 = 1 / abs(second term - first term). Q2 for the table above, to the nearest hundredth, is 0.43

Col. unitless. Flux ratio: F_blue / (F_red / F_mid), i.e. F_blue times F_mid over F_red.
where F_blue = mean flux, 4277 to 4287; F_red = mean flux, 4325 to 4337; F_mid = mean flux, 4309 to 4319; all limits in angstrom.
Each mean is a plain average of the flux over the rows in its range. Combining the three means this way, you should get 14.8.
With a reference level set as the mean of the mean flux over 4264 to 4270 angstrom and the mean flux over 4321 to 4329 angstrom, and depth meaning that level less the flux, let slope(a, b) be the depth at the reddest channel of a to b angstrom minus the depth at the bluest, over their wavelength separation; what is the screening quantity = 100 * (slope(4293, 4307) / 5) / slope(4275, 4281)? -28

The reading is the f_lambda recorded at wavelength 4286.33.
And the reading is 15.52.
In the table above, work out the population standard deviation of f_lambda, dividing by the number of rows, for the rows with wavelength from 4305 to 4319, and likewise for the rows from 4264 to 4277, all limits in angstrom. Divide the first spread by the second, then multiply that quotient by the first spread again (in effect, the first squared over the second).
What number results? 4.4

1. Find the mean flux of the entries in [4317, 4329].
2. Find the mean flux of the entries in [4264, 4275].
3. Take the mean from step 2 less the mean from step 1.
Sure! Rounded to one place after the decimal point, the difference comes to -1.1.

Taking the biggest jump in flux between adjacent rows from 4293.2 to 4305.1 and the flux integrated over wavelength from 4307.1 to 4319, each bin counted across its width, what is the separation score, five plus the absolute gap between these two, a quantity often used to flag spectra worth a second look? 178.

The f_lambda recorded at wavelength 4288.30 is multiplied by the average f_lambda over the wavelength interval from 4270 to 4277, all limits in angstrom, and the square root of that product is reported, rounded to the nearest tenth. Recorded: 13.7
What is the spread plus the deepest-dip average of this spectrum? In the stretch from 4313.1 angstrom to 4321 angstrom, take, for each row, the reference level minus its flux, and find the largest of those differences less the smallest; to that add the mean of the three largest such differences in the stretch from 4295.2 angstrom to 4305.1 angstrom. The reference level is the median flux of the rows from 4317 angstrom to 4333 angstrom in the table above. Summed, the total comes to 10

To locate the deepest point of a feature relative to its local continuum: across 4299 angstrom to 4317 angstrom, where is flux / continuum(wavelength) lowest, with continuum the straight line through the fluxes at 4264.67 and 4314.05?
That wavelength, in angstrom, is 4300.17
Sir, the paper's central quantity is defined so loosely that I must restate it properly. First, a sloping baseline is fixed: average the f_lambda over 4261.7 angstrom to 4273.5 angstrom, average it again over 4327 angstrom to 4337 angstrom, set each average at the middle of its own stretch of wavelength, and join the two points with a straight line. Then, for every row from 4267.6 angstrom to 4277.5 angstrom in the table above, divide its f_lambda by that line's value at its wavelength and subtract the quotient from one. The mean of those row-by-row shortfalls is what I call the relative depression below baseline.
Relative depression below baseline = 0.09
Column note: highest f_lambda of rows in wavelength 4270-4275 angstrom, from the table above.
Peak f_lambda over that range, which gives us 13.06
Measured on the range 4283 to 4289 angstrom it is 17.66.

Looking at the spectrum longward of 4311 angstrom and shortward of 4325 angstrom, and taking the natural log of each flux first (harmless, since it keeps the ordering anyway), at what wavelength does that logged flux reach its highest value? 4320.02 angstrom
